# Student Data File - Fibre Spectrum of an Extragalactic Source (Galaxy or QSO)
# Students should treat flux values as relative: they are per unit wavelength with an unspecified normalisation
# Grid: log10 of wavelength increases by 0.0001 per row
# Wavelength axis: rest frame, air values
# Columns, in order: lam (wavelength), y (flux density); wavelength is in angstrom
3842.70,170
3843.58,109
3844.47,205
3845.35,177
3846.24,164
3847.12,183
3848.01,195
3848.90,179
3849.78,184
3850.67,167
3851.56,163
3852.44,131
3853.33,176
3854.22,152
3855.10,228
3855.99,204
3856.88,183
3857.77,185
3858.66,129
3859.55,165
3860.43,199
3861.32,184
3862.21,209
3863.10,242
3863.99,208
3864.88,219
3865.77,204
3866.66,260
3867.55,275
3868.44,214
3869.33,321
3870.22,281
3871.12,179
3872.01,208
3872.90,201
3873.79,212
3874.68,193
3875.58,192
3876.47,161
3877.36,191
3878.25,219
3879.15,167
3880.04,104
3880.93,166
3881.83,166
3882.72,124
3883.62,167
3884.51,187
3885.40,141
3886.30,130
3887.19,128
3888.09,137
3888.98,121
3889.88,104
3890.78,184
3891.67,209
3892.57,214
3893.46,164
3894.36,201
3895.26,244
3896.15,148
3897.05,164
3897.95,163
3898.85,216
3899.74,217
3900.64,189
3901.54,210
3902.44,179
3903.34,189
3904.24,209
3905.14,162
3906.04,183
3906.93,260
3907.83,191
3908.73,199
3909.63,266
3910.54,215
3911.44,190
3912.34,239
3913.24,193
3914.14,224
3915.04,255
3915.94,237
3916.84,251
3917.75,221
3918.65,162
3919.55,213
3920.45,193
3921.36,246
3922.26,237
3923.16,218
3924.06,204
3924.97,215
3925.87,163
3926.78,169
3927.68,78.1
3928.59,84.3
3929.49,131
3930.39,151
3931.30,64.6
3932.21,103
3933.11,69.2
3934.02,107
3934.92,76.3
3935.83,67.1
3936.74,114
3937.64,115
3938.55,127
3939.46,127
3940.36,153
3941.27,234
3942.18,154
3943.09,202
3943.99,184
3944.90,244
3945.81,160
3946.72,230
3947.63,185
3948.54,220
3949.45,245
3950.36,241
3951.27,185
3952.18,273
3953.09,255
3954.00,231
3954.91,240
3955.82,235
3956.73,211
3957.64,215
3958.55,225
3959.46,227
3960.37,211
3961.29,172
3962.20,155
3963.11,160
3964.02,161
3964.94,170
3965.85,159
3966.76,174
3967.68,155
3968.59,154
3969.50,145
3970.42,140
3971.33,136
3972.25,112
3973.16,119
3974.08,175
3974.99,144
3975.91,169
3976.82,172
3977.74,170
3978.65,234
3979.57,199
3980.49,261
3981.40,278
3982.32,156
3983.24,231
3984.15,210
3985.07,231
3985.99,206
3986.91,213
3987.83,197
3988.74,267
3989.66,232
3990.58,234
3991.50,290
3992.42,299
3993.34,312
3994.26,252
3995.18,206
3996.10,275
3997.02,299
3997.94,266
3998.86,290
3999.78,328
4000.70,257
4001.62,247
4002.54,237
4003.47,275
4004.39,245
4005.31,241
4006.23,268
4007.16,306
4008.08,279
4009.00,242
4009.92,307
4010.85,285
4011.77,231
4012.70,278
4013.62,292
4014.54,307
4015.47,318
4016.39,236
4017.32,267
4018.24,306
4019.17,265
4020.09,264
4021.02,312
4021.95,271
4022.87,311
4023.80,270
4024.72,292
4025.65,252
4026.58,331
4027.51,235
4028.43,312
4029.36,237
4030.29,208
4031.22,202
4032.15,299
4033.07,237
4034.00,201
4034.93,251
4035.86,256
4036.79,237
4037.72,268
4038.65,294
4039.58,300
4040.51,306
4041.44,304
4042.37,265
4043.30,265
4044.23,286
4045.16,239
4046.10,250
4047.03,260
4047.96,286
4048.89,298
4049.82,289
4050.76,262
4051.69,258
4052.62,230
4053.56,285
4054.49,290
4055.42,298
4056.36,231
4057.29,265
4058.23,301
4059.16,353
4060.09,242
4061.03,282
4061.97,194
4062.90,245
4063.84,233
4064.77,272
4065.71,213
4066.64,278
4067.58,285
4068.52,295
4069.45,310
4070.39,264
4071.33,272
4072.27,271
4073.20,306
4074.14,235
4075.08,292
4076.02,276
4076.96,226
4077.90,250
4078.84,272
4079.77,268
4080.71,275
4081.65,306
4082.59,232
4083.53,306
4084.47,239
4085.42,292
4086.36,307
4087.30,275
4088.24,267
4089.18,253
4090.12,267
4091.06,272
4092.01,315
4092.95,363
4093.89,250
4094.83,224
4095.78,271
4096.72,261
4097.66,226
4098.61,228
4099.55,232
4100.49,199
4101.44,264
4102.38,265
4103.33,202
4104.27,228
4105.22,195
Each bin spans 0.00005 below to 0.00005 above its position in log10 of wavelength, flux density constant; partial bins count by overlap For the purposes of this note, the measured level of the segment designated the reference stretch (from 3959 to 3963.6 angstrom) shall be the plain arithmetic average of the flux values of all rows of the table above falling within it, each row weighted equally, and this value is 185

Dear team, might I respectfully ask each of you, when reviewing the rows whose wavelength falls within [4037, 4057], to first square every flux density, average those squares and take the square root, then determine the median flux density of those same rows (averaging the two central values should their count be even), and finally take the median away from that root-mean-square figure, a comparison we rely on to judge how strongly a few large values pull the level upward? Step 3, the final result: -10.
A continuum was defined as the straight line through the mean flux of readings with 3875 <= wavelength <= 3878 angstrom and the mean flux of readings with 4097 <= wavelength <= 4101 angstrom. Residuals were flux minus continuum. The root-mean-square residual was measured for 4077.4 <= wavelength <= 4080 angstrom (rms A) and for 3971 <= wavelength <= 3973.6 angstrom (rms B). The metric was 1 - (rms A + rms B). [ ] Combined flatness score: -123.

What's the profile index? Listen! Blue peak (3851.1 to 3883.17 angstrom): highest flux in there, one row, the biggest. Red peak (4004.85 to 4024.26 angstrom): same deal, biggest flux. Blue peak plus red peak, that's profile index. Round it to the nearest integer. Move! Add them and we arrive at 639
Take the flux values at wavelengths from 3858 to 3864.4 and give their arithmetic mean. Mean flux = 191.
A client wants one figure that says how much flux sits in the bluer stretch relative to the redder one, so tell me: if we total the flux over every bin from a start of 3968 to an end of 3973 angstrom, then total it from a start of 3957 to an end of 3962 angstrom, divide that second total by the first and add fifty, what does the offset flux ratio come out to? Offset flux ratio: 51.5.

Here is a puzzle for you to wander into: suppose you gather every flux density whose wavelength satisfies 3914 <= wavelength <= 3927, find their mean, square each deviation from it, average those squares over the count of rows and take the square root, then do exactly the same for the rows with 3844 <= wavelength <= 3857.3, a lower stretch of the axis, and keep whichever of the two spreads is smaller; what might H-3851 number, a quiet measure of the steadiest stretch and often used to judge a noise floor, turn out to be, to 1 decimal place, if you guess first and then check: 22.6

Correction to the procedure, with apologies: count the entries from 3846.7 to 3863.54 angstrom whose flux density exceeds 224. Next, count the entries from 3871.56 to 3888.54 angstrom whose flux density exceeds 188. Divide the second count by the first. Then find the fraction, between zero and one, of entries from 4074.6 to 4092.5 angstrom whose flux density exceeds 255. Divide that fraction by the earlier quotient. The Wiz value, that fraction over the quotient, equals 0.21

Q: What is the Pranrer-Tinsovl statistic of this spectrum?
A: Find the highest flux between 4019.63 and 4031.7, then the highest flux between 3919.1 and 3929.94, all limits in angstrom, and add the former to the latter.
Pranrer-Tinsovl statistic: 577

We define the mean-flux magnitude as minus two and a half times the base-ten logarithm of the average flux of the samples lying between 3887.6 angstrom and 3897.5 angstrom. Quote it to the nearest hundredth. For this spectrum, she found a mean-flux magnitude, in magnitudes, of -5.59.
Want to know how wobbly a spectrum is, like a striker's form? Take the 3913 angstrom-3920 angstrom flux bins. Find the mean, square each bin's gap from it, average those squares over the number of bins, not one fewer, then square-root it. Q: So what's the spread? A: 28.8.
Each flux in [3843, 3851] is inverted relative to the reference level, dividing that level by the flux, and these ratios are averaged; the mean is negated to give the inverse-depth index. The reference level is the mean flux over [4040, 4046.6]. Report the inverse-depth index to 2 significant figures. -1.6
